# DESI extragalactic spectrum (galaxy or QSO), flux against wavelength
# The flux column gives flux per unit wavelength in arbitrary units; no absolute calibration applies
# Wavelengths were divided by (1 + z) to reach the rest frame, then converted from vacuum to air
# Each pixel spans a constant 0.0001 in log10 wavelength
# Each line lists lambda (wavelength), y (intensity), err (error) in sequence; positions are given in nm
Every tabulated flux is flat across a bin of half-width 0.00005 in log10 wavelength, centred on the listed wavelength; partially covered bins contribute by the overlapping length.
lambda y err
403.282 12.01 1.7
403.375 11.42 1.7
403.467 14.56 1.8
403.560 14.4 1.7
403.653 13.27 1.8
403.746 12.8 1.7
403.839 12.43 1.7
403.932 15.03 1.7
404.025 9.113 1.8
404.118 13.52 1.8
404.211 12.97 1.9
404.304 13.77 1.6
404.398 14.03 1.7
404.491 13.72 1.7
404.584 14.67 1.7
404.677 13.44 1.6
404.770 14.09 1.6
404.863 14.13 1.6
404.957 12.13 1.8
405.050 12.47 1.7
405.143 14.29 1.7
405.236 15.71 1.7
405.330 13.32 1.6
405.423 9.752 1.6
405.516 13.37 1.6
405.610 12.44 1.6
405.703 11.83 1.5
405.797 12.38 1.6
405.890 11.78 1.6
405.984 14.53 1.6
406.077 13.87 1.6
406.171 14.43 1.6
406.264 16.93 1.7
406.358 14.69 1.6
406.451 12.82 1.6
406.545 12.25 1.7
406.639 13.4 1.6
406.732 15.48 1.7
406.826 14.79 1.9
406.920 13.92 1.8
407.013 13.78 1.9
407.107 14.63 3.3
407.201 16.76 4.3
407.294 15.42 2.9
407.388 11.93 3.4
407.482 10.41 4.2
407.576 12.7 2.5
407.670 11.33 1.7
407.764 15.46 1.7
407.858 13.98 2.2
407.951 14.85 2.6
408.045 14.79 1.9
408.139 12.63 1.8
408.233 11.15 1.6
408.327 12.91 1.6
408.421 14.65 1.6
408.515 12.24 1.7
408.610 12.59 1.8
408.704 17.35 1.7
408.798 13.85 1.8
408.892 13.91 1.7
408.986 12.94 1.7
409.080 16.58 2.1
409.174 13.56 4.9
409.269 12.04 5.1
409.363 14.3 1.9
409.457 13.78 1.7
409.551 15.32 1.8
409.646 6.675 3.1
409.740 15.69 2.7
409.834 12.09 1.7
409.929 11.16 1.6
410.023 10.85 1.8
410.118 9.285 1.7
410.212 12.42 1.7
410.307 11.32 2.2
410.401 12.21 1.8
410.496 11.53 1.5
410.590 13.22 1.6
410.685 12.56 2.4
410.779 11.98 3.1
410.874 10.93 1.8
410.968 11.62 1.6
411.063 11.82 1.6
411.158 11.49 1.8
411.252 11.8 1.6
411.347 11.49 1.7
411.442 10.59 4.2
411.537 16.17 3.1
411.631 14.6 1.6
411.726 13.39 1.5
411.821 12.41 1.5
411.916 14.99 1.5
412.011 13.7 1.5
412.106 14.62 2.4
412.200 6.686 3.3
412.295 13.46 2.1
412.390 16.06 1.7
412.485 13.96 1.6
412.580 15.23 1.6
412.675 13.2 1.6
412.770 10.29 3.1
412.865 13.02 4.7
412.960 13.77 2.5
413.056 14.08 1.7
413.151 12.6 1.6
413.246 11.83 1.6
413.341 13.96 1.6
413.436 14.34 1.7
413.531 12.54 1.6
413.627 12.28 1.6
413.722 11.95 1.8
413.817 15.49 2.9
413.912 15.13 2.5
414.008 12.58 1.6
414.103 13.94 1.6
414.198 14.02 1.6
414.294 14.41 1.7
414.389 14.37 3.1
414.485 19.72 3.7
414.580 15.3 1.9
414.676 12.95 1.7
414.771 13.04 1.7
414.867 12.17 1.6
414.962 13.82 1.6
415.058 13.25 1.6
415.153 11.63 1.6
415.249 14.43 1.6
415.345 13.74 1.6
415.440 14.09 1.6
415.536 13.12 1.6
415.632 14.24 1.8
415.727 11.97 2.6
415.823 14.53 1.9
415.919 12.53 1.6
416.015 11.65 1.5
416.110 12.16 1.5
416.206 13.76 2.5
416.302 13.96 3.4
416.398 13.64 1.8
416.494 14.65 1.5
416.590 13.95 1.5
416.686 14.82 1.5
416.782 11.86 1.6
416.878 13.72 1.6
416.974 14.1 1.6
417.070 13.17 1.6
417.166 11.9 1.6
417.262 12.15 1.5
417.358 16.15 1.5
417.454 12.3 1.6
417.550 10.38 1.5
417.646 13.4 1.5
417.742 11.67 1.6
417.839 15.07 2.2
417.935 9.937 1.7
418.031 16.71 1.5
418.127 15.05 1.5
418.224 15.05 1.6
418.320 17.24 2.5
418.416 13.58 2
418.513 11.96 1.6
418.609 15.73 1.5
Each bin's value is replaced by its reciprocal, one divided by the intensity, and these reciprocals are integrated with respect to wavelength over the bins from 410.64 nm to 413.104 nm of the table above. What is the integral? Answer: 0.198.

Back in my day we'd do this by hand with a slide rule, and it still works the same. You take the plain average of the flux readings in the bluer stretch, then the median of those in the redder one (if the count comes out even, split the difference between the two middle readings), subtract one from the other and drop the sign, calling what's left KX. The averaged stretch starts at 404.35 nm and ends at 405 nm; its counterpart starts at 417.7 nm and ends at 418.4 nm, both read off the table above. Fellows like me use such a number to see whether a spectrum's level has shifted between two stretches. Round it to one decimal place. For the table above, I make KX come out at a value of 1.3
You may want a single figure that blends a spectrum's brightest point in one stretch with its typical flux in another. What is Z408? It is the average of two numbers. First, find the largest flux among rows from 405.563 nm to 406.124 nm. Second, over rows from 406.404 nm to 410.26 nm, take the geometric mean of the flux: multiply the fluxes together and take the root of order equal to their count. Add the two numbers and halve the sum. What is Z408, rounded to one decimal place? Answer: 13.8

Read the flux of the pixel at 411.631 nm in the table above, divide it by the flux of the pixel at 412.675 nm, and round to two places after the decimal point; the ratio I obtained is 1.11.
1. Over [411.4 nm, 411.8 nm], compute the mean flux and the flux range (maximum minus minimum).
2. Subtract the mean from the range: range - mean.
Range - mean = -8.1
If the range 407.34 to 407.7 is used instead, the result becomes -9.3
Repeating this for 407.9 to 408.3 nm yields -9.7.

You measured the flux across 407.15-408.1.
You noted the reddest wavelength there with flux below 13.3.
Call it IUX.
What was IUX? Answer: 407.670 nm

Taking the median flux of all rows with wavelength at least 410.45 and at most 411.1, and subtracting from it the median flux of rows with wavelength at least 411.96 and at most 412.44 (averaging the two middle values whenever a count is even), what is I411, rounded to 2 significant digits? -1.9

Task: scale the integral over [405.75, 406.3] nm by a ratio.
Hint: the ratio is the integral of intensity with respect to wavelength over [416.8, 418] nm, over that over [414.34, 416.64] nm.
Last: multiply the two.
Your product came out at 4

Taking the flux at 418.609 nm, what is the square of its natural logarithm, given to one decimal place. 7.6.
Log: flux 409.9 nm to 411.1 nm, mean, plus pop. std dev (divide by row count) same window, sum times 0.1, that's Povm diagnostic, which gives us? 1.255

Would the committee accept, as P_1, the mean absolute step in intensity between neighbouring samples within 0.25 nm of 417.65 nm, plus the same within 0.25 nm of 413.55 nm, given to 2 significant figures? 3.2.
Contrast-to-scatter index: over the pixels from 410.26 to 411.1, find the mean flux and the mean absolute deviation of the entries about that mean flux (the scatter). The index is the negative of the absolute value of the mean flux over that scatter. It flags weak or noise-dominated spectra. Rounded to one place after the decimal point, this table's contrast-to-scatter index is -23.0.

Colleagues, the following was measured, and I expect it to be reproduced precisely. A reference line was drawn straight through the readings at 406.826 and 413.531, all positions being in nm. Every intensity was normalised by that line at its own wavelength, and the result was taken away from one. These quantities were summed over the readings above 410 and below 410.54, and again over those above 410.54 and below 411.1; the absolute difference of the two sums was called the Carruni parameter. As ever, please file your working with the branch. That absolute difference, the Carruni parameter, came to 0.40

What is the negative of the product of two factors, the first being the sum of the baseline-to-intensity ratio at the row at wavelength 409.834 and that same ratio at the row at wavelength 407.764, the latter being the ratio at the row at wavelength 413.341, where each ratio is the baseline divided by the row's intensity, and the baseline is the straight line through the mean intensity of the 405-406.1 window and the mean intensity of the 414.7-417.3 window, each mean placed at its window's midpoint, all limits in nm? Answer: -1.82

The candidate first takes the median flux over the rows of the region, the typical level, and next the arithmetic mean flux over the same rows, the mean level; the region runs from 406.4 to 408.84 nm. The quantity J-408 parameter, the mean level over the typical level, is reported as 0.99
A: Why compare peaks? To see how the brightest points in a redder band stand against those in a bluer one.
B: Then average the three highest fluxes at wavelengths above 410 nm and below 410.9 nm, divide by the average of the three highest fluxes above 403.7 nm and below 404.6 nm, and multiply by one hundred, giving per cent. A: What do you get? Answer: 87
